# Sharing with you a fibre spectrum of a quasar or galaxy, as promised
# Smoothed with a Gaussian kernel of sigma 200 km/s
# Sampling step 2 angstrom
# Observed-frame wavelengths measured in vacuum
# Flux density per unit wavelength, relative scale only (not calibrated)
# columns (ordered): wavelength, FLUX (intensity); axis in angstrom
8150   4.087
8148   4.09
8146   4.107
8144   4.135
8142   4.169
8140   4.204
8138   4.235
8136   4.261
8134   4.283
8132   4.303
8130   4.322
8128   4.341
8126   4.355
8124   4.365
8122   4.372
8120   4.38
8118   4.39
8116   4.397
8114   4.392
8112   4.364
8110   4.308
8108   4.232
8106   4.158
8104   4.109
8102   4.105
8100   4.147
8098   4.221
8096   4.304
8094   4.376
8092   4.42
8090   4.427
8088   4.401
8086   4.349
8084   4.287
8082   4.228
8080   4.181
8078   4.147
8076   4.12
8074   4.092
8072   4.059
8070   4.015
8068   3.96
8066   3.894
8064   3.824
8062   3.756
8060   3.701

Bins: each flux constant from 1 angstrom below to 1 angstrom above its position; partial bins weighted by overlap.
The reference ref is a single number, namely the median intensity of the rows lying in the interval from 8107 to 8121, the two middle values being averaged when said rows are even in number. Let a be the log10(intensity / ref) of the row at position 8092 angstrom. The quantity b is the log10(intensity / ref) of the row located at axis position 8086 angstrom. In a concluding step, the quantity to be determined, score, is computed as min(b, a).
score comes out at -0.003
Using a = 0.004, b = -0.0031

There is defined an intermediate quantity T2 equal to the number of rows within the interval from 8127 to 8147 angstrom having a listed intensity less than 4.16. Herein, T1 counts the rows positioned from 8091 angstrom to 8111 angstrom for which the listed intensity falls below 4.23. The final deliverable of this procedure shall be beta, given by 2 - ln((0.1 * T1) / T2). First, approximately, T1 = 5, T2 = 2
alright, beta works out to 3.39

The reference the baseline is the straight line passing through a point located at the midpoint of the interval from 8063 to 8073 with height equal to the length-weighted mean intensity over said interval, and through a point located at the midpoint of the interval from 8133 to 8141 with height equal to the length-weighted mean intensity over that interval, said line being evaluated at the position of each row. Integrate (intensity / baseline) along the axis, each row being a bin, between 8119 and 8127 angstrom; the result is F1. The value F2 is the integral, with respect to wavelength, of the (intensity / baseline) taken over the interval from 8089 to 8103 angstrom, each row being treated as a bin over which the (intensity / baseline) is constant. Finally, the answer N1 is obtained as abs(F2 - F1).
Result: 6.4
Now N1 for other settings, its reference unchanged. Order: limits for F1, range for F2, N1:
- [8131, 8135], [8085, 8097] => 8.9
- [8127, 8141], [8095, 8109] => 0.1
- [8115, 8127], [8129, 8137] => 4.5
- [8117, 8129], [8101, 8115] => 1.9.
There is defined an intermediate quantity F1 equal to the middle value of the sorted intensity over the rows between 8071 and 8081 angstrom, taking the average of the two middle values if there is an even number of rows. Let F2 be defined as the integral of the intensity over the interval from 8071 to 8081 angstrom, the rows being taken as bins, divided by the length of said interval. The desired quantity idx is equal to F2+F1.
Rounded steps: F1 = 4.12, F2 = 4.12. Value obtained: 8.2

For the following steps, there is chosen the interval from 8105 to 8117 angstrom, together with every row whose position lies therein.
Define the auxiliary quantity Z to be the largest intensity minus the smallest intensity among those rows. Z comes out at 0.24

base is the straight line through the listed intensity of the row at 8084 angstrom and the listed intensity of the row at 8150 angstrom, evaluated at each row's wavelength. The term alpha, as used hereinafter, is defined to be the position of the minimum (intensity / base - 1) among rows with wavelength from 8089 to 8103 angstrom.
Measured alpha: 8102 angstrom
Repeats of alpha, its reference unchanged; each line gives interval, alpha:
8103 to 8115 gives 8104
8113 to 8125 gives 8114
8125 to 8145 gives 8144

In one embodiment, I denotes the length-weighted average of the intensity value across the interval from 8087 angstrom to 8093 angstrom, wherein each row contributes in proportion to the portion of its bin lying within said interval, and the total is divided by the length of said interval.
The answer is 4.42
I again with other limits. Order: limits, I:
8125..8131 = 4.34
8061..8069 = 3.86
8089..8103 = 4.29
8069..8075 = 4.06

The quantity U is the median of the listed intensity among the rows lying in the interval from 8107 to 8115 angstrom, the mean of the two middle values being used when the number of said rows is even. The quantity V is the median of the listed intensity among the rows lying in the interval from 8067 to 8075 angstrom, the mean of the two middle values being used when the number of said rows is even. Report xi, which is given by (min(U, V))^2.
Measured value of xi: 16.3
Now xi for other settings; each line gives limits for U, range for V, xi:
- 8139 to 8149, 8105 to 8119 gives 17.1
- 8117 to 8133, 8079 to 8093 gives 18.9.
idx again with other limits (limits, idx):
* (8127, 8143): 8.5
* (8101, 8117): 8.5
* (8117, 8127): 8.7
